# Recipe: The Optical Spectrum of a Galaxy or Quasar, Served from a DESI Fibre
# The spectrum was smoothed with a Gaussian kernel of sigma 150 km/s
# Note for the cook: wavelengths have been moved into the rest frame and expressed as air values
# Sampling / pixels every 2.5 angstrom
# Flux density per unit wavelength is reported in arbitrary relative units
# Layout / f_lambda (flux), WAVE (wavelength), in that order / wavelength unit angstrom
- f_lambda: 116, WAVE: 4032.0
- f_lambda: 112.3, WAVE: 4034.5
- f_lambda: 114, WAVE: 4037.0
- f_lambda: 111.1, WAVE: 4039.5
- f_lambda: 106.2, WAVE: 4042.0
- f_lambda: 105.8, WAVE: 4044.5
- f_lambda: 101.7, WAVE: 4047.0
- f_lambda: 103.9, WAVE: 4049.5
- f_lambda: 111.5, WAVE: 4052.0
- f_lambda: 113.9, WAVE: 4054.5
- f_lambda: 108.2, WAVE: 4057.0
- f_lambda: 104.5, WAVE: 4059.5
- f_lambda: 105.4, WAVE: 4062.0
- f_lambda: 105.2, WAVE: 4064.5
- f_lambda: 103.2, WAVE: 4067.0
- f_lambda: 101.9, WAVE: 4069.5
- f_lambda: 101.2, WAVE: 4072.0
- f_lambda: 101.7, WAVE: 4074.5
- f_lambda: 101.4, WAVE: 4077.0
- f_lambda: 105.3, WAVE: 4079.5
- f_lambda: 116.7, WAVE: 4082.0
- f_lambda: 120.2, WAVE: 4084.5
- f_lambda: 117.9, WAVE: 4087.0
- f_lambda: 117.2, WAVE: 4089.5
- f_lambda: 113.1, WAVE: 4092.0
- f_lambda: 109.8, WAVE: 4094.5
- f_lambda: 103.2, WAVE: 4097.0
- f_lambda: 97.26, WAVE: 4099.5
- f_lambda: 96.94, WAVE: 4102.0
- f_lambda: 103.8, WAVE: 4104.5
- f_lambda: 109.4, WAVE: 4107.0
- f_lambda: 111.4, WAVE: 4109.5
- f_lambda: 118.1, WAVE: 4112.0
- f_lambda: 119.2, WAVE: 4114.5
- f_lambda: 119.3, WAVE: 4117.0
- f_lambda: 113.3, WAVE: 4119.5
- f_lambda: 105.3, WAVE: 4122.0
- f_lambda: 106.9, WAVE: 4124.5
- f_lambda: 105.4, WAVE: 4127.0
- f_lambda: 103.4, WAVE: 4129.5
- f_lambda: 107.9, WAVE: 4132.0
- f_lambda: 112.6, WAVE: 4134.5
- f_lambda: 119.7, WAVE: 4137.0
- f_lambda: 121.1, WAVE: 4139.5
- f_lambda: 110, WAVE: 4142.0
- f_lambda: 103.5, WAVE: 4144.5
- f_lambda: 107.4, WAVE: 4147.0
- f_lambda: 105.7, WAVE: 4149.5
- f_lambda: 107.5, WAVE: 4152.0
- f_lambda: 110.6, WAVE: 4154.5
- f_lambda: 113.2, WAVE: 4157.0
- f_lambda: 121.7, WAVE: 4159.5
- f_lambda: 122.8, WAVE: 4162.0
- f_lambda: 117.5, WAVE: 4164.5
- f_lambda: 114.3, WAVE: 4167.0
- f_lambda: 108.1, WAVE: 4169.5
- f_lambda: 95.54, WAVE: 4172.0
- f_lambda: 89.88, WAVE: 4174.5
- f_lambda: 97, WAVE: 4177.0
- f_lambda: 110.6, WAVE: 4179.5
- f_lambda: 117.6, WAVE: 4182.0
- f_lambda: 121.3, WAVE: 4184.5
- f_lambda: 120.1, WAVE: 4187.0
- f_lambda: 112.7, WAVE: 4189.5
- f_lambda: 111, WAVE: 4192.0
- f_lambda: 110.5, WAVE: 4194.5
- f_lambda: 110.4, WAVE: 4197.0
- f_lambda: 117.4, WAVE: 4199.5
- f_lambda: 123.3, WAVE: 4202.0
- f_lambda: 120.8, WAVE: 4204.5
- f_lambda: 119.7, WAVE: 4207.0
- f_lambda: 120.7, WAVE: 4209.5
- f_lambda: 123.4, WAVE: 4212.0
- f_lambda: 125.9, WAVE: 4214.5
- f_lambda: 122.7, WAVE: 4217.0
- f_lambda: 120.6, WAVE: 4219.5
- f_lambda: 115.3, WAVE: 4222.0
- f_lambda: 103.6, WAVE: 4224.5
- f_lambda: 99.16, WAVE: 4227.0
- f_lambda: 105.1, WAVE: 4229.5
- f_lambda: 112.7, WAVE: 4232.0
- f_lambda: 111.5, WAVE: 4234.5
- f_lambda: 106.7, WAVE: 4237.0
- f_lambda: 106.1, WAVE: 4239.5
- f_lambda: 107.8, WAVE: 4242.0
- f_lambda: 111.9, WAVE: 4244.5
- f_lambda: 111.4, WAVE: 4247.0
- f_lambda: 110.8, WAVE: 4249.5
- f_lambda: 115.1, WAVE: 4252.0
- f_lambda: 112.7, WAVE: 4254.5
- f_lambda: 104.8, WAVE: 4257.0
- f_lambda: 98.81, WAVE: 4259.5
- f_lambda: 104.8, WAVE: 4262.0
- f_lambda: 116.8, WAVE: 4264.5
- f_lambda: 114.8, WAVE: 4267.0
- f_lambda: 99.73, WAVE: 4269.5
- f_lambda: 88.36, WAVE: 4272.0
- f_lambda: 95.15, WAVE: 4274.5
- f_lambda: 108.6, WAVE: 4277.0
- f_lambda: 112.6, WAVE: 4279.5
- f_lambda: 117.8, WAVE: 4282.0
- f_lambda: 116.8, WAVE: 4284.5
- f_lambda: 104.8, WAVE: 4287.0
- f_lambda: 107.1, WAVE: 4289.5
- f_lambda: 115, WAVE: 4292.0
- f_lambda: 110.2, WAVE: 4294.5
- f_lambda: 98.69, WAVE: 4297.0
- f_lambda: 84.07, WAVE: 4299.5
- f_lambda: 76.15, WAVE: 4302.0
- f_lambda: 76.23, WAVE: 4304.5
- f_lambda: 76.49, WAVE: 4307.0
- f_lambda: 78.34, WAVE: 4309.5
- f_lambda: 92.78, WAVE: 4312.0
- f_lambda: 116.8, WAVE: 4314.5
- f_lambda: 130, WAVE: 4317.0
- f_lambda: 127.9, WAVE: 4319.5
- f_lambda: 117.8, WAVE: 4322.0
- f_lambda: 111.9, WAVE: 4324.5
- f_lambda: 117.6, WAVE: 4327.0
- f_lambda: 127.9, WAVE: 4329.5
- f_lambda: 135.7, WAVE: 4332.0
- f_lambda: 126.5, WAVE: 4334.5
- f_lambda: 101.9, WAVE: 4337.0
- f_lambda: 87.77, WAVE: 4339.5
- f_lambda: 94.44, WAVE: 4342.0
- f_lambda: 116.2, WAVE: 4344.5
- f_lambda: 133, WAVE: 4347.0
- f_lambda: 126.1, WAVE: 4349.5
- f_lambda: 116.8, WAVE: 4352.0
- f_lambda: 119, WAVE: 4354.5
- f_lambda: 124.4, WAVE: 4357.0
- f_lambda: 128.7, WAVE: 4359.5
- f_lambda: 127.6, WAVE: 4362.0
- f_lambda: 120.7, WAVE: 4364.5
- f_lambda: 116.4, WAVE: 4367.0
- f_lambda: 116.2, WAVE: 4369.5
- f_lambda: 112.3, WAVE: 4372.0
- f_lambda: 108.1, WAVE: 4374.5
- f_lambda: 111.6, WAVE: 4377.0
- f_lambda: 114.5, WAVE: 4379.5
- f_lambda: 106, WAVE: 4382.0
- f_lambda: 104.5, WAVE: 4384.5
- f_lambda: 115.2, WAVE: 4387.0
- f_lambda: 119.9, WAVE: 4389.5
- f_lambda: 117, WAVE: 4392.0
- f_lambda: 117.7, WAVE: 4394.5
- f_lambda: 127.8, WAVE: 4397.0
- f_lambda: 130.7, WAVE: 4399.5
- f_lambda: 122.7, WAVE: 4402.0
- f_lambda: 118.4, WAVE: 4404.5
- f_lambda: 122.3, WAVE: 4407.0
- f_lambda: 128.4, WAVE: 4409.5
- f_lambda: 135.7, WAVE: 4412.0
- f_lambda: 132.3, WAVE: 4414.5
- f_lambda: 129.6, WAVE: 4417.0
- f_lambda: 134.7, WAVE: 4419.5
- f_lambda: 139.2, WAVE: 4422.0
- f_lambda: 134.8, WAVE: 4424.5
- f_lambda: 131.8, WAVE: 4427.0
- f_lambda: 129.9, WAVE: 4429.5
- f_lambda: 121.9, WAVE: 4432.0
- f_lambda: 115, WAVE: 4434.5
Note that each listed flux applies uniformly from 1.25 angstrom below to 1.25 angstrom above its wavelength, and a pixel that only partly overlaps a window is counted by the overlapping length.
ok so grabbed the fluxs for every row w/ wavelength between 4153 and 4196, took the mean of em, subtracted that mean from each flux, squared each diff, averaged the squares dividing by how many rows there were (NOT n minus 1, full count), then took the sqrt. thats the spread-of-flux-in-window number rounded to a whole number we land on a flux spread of 9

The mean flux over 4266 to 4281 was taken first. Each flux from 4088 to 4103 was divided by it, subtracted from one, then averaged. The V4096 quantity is -0.03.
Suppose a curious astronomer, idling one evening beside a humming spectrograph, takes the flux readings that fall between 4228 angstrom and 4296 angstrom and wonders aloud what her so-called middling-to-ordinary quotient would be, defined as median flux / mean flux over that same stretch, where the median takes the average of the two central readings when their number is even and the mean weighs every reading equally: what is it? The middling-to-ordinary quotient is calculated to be 1.02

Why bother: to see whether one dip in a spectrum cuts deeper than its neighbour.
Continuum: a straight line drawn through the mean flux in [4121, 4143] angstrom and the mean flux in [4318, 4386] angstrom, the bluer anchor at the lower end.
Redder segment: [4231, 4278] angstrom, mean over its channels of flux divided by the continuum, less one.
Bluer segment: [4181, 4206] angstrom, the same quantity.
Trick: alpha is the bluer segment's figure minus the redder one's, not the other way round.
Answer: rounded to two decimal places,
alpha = 0.10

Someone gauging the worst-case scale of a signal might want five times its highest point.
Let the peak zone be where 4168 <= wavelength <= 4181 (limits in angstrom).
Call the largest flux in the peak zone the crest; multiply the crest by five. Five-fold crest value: 553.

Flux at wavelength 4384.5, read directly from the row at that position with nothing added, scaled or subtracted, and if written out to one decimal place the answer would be 104.5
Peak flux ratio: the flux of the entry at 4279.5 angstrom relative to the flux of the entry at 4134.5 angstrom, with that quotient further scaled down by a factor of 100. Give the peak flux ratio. 0.0100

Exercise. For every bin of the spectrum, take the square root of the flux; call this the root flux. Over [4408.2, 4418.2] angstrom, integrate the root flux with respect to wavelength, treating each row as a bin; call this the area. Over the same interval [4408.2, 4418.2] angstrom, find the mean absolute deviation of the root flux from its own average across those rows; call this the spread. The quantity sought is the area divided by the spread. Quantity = 1053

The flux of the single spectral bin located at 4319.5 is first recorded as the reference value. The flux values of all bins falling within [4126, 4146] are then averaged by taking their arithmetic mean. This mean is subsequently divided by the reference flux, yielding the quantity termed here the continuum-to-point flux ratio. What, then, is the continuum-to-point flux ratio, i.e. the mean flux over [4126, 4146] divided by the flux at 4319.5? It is 0.86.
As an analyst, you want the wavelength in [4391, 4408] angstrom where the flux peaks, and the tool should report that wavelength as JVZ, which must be 4399.5 angstrom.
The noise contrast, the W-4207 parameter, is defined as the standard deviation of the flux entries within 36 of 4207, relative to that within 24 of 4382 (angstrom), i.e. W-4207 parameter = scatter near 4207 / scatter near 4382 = 1.2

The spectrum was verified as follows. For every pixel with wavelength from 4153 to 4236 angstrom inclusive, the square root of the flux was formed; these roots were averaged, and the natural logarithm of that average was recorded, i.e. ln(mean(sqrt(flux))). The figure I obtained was 2.365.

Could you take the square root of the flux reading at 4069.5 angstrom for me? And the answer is 10.1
